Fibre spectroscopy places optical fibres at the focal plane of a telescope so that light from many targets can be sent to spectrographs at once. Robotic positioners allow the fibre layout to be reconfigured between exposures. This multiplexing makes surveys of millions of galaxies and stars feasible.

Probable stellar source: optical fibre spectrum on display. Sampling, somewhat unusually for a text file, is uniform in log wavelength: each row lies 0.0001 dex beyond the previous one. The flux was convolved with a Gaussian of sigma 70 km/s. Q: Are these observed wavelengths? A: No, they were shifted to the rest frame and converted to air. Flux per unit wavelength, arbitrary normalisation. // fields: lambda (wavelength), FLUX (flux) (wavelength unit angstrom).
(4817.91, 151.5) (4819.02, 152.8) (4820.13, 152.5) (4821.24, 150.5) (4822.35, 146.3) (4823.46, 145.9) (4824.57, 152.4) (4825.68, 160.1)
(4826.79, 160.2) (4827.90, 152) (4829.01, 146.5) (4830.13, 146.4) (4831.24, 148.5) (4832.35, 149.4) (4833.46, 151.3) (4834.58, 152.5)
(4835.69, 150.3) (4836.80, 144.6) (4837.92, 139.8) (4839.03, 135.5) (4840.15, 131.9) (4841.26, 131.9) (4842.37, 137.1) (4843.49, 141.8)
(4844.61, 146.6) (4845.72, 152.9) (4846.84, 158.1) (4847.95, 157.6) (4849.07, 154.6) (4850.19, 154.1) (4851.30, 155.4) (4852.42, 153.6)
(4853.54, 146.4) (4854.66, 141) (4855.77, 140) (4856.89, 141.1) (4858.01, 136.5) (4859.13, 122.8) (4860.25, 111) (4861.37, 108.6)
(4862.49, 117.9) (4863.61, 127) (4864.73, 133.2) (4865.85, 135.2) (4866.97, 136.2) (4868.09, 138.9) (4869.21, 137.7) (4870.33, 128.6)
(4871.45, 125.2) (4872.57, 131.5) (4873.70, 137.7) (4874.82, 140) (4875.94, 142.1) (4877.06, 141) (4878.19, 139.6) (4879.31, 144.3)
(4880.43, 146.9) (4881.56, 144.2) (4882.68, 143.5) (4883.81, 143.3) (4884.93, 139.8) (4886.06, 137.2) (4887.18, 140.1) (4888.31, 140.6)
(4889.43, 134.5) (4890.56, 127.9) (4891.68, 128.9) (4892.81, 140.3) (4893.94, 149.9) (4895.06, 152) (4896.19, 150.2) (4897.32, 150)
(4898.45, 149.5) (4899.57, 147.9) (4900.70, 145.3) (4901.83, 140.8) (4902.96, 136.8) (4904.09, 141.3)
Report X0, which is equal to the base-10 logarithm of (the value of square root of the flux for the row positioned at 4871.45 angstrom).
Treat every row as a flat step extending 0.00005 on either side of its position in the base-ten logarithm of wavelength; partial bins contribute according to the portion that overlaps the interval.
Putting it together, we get 1.05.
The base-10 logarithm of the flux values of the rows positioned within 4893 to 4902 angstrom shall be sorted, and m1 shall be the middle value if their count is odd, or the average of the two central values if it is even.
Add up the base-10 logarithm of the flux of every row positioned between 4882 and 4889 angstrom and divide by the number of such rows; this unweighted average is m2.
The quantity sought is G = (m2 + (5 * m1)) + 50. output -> 63.02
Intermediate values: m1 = 2.18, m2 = 2.15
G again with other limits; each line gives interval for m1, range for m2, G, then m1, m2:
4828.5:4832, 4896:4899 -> 63.00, 2.17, 2.18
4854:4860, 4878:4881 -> 62.89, 2.15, 2.16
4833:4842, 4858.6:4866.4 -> 62.85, 2.15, 2.09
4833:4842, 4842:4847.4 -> 62.93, 2.15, 2.17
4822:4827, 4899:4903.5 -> 63.07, 2.18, 2.15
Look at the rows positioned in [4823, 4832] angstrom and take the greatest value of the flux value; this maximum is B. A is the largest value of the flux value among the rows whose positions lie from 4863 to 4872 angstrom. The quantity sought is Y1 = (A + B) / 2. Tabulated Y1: 150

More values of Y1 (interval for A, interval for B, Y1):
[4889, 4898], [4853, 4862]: 149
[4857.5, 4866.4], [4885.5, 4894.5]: 143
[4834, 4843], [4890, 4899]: 152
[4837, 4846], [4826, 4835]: 157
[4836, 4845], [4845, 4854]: 152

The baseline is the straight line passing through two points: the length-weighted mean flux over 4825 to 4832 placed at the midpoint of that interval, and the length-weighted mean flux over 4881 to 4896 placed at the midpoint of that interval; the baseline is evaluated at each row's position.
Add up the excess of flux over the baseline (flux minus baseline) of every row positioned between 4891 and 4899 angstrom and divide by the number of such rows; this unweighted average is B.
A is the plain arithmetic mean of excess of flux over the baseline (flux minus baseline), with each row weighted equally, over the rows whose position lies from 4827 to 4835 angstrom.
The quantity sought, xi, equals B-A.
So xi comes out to 9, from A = -2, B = 7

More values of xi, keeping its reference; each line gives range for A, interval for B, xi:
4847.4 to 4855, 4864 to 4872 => -15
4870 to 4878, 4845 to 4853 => 15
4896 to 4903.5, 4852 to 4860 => -14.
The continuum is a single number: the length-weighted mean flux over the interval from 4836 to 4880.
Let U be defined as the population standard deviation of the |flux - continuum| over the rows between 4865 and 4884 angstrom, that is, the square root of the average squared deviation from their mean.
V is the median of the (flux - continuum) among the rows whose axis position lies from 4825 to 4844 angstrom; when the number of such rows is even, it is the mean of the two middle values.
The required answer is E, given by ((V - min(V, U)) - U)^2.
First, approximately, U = 3.5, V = 8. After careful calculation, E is 1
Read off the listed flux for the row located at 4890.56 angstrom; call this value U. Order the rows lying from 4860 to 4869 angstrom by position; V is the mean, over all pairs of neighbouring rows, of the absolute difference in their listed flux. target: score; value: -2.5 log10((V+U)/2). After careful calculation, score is -4.55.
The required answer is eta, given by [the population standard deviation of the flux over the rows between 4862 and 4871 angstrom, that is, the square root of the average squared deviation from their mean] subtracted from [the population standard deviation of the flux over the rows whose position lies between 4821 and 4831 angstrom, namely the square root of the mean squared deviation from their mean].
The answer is -1.2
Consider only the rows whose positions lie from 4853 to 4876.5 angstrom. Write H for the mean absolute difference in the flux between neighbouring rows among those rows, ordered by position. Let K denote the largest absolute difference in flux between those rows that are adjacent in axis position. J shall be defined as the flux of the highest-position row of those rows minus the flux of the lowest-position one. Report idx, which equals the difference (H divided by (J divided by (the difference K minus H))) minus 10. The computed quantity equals -20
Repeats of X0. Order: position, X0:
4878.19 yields 1.07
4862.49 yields 1.04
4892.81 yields 1.07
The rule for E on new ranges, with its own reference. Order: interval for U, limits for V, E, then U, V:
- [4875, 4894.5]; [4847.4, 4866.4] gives 11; 3.3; 1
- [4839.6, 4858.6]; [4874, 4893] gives 43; 6.5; 2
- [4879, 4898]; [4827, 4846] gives 0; 4.1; 8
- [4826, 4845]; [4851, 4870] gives 26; 5.1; -2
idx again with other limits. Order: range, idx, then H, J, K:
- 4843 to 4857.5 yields -28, 3.2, -1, 7.2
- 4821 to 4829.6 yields -14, 4.7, -4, 8.2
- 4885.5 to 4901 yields -7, 3.6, 8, 11.4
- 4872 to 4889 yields -9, 2.4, 9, 6.2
